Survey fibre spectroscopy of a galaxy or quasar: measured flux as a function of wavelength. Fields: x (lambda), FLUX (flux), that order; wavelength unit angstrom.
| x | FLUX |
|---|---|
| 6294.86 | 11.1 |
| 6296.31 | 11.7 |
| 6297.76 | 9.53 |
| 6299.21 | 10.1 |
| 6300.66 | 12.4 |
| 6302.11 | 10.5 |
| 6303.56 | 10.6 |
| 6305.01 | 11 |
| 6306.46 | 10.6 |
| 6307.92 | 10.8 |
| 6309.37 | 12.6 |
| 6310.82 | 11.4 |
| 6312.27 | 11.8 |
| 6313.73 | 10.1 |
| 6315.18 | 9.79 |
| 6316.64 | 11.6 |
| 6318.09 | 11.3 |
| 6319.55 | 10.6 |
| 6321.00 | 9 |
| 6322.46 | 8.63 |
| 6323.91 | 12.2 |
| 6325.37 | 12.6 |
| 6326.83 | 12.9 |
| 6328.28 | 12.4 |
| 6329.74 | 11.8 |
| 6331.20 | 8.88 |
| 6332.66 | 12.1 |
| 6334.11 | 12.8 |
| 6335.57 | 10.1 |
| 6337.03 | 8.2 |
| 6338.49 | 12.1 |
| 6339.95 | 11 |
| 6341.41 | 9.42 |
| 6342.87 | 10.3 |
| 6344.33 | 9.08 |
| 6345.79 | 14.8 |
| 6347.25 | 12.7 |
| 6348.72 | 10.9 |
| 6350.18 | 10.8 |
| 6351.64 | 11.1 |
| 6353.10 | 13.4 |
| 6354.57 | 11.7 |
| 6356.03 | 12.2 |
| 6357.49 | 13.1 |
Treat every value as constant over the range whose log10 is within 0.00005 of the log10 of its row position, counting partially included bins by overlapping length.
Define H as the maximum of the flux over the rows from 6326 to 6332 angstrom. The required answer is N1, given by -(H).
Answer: -12.9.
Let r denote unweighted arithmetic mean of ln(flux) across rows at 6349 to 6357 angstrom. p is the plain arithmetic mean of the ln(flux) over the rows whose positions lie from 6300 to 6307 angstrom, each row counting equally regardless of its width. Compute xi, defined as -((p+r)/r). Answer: -1.97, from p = 2.40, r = 2.47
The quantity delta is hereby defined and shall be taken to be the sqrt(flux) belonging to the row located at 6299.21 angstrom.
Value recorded 3.18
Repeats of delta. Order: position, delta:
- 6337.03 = 2.86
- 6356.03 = 3.49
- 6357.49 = 3.62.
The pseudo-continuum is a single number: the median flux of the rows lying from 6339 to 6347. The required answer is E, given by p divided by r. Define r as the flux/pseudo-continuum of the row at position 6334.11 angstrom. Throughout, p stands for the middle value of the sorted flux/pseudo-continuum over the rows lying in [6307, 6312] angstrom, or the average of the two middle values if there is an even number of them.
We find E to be 0.89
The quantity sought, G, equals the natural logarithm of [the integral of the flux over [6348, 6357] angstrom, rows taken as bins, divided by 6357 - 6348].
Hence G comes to 2.46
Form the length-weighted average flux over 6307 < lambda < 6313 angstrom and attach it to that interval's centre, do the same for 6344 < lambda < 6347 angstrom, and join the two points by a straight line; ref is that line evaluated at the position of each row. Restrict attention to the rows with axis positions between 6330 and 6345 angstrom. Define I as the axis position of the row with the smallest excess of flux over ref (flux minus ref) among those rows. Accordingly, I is 6337.03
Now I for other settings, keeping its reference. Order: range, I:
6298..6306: 6299.21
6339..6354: 6344.33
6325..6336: 6331.20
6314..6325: 6322.46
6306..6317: 6315.18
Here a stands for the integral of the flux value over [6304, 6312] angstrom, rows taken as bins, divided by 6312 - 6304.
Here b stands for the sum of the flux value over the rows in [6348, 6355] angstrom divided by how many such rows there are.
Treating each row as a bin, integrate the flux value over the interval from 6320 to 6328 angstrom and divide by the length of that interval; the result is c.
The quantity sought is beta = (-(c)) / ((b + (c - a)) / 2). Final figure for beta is -1.9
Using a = 11.3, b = 11.6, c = 11.1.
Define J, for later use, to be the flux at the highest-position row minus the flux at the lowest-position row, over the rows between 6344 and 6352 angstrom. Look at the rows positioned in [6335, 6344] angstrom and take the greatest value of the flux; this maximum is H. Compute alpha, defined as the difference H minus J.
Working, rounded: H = 12.1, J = 2.0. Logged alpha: 10.1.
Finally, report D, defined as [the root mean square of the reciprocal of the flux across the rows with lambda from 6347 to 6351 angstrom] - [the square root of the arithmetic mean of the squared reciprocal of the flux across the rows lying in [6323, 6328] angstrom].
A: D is 0.008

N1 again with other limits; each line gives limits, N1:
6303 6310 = -12.6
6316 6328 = -12.9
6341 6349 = -14.8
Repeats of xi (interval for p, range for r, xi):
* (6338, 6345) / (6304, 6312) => -1.96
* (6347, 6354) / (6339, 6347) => -2.04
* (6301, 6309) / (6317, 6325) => -2.02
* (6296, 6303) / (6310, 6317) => -2.00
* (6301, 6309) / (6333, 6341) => -2.00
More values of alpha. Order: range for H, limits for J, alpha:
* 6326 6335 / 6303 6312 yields 12.1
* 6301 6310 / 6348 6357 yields 11.3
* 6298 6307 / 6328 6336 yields 14.7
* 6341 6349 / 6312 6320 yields 16.0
